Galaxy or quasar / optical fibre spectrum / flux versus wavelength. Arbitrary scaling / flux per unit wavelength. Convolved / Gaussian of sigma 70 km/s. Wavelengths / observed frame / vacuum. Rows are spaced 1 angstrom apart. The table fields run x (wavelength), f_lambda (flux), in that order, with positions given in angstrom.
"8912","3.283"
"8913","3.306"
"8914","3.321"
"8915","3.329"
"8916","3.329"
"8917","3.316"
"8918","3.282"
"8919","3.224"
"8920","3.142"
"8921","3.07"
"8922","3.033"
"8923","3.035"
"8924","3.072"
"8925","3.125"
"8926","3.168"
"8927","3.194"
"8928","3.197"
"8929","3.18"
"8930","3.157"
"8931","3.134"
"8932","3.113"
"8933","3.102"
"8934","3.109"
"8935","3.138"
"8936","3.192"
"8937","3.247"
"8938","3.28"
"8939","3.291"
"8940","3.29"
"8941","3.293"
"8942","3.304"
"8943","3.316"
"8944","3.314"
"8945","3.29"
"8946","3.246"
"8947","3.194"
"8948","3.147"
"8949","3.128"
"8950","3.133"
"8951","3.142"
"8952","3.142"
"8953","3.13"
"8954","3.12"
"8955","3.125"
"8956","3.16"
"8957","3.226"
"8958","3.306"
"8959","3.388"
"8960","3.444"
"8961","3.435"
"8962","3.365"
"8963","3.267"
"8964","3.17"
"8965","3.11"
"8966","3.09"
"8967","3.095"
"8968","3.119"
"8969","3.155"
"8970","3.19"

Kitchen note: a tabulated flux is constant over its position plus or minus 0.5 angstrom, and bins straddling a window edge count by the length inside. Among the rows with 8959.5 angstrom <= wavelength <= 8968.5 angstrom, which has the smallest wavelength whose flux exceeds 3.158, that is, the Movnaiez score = 8960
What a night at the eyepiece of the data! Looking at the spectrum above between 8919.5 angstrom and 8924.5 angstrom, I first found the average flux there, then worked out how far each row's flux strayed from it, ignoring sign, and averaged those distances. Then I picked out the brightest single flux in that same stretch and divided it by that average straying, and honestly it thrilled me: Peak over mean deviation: 107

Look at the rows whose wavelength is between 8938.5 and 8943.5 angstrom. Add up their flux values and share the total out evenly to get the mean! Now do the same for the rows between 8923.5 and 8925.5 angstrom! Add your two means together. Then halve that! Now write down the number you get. 3.20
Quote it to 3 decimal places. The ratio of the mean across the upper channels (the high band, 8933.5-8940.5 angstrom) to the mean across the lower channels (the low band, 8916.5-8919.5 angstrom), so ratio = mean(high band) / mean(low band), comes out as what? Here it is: 0.984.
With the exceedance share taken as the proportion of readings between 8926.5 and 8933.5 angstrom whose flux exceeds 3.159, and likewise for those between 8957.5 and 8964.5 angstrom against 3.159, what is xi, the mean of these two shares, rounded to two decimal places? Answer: 0.71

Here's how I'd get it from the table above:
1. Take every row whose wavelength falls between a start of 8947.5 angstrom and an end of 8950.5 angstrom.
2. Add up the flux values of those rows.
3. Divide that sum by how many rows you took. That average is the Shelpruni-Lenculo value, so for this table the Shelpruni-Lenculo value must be 3.14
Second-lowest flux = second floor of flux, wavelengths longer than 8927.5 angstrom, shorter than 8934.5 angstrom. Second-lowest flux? 3.109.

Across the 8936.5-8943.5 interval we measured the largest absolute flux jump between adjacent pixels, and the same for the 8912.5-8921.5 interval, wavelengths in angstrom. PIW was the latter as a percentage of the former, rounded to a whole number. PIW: 248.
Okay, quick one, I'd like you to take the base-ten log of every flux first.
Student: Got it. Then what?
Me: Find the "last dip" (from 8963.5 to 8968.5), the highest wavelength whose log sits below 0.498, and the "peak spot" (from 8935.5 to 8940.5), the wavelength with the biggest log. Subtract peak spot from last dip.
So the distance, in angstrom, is 29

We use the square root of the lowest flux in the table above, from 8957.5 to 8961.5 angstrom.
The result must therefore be 1.82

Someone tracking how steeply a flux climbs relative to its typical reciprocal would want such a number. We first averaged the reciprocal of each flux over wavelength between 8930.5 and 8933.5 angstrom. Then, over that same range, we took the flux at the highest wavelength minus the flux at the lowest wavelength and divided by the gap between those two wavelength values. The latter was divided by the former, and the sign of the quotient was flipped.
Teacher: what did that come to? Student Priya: 0.05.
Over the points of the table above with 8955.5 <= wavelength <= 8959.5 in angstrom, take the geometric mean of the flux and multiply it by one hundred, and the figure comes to 327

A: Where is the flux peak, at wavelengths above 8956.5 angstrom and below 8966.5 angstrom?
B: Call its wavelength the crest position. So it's 8960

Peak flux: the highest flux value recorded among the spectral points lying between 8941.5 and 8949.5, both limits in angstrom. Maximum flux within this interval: 3.316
